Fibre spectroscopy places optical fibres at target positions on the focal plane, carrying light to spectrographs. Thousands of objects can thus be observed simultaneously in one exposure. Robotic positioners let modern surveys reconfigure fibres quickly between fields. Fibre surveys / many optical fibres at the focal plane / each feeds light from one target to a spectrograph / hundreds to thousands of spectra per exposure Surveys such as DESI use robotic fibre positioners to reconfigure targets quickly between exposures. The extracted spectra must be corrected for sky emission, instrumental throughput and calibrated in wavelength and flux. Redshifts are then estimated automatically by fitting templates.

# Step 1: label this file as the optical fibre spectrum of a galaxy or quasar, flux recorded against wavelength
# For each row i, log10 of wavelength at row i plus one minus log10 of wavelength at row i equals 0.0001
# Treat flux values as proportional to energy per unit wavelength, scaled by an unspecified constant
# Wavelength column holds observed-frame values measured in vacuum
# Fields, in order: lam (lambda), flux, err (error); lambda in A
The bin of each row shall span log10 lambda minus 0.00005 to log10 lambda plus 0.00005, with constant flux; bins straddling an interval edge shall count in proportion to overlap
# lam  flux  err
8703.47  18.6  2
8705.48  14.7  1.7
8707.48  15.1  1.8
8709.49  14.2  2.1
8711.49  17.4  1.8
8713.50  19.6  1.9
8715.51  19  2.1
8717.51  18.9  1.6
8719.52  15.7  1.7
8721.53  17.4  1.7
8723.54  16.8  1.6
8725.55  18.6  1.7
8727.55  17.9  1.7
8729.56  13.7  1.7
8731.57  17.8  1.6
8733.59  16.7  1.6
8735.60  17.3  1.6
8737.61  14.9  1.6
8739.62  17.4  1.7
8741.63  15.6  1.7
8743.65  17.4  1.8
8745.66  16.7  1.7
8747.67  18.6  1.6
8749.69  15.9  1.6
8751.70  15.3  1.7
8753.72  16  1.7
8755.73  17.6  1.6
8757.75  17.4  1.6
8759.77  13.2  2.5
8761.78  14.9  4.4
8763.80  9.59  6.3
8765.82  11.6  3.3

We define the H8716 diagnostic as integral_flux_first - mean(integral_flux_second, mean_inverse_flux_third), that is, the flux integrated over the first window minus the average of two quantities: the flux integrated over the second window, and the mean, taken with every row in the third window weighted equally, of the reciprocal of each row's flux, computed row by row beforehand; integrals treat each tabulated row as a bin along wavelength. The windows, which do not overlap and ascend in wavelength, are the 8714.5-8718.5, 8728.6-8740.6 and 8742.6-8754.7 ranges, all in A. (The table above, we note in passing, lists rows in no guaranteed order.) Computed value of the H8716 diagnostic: -22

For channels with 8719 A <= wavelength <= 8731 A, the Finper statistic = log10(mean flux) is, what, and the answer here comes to 1.22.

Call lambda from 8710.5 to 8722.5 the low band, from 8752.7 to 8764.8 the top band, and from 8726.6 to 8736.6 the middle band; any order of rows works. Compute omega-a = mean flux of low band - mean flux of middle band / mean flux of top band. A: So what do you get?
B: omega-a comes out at 16.9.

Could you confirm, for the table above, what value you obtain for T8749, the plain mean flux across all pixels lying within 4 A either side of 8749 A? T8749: 16.6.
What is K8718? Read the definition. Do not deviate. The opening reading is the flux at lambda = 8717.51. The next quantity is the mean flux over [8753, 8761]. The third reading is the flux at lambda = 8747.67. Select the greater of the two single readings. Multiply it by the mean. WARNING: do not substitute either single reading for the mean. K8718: 303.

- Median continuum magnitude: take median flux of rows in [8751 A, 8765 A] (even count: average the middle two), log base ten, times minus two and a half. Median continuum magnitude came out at -2.96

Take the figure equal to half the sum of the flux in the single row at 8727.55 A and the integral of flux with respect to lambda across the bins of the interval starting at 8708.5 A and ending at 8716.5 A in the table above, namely 79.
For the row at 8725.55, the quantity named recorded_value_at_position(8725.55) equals 18.6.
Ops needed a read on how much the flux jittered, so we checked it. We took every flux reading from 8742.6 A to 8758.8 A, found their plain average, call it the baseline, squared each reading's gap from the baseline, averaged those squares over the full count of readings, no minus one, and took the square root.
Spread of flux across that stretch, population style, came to 1.02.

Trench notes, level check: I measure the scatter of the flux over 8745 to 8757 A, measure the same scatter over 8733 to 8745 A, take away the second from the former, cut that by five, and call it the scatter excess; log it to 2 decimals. 0.03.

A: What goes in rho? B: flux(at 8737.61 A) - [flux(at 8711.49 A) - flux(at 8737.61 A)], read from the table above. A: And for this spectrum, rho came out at 12.4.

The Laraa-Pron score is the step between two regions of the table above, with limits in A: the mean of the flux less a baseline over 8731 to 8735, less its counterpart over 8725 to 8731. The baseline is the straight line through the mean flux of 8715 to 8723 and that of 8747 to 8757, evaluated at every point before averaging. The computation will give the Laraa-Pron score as 0.7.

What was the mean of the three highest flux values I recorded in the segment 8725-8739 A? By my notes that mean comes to 18.1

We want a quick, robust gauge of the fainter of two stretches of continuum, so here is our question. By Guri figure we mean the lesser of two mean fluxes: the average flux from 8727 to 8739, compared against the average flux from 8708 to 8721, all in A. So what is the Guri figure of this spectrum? 16.4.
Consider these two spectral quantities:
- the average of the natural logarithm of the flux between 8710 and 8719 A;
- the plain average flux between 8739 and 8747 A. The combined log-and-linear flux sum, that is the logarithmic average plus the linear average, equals 19.7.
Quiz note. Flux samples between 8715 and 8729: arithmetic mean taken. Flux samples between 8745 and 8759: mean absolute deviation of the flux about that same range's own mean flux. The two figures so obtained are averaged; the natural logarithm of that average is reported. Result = 2.23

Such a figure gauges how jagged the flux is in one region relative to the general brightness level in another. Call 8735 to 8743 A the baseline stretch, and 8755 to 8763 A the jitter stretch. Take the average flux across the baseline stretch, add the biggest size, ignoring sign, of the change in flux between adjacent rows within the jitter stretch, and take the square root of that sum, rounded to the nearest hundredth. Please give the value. 4.53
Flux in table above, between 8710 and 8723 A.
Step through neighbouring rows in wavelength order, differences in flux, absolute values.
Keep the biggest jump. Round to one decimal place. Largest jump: 3.2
